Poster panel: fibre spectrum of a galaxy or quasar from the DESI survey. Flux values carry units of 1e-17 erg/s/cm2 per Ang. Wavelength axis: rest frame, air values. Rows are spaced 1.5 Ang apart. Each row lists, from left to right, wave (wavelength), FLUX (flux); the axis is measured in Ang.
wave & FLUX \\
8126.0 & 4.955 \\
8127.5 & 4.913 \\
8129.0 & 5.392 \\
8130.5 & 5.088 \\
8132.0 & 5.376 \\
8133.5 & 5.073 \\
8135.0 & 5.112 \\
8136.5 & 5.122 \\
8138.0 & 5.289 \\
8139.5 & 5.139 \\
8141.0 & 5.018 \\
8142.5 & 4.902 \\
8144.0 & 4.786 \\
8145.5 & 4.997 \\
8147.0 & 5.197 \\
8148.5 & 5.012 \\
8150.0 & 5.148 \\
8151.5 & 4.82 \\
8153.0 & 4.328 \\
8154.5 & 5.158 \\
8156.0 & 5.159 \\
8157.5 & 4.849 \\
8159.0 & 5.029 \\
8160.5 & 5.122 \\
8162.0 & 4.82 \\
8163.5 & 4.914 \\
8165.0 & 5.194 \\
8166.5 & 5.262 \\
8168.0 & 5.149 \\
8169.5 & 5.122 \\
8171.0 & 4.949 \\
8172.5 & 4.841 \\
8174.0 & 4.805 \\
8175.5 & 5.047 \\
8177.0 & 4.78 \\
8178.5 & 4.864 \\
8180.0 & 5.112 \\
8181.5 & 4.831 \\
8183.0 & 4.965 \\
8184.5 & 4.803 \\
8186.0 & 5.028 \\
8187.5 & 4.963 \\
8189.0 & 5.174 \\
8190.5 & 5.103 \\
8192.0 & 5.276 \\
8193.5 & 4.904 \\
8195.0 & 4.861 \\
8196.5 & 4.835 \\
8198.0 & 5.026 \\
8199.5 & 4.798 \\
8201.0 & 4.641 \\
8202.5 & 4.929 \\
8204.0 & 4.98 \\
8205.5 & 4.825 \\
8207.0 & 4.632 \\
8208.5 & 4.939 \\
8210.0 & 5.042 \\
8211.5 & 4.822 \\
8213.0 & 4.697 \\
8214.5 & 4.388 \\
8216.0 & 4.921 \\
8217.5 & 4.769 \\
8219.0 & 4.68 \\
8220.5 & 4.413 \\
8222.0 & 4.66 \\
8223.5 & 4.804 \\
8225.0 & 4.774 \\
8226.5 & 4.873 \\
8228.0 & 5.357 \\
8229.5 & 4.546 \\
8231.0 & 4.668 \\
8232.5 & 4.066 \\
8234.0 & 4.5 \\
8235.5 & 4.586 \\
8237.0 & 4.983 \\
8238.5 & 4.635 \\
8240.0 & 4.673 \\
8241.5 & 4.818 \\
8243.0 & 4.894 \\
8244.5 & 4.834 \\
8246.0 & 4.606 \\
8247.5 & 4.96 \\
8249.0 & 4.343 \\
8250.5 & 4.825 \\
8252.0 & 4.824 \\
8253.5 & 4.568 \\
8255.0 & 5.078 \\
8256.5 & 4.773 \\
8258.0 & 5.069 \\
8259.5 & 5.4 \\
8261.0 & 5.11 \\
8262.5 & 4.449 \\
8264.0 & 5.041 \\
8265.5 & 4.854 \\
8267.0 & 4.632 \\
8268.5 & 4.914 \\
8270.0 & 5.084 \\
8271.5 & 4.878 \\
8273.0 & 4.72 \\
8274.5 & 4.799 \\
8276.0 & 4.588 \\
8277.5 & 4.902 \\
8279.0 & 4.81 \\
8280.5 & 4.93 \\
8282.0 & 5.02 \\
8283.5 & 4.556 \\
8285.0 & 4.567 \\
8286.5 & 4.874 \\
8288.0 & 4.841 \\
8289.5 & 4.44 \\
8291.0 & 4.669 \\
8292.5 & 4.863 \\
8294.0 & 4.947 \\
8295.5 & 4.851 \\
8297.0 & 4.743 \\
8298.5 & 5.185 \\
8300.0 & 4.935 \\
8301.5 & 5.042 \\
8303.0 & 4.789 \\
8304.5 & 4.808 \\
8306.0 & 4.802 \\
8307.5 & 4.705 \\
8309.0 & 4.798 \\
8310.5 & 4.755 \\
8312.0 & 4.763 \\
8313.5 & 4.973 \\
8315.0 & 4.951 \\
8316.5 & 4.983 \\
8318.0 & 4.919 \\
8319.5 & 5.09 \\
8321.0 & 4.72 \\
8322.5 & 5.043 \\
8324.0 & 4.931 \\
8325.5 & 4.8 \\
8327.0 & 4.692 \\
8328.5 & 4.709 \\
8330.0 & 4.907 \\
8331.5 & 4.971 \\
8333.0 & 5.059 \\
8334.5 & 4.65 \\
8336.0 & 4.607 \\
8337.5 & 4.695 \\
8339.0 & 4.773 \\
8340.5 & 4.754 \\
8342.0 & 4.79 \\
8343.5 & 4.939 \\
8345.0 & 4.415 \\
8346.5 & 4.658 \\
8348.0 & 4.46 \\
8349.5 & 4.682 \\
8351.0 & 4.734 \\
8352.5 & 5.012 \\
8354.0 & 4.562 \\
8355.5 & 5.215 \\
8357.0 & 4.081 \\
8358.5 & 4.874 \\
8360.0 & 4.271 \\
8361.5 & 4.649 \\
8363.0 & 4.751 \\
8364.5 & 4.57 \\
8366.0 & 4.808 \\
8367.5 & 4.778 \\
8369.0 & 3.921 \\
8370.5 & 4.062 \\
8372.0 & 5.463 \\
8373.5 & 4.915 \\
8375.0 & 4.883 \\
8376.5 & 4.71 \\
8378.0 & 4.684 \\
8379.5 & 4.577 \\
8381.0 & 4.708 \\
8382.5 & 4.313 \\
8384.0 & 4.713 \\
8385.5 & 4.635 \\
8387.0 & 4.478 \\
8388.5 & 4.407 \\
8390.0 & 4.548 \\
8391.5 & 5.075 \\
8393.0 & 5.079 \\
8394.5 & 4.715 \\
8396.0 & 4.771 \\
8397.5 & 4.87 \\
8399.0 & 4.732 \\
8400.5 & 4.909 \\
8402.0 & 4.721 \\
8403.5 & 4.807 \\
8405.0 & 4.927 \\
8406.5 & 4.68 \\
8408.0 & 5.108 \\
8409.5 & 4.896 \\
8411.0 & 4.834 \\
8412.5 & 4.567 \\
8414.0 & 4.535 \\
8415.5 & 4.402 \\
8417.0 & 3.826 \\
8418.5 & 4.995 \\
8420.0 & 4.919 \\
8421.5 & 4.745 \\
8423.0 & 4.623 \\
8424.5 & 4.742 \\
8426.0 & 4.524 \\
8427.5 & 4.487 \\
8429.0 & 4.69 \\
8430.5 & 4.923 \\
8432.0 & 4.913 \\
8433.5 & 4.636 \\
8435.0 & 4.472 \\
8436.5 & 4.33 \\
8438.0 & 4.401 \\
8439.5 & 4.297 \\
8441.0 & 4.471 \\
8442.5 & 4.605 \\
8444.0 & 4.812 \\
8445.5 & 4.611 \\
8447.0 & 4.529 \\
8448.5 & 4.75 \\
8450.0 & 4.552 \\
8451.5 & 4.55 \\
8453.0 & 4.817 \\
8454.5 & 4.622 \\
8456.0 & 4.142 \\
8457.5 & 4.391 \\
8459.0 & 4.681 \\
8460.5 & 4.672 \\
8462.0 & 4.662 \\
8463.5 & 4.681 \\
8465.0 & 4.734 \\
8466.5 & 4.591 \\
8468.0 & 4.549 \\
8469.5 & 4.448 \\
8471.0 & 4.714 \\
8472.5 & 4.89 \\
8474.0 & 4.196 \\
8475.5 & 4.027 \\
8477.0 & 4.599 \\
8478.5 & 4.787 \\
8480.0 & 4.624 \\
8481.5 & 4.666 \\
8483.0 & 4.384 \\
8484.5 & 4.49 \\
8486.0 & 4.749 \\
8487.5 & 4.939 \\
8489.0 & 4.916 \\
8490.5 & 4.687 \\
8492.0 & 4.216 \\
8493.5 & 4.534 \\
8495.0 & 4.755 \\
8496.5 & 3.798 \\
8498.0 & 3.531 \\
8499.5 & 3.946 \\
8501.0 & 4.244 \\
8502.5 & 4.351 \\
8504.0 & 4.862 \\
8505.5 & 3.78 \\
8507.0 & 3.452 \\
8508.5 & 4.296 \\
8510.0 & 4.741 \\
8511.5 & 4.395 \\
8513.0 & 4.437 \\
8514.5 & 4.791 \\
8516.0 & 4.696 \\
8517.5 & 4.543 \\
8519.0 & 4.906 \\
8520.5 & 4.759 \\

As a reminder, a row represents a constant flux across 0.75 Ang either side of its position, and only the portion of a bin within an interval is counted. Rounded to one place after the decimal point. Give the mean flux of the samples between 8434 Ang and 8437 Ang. 4.4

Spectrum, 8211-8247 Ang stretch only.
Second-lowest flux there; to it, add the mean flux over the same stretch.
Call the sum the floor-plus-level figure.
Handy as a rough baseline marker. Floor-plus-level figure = 9.1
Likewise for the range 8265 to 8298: 9.4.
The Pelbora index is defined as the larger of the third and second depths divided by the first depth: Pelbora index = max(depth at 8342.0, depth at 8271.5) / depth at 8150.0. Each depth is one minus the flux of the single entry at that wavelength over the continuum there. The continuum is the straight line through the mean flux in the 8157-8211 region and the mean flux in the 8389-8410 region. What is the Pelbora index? -0.5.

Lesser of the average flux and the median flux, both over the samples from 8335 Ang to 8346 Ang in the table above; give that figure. 4.71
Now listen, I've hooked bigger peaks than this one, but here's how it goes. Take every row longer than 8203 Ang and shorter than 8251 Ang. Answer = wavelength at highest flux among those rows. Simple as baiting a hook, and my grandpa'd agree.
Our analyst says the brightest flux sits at 8228.0 Ang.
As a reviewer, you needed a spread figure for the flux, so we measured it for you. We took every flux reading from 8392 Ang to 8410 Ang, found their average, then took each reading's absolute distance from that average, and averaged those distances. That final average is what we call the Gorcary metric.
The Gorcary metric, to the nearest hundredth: 0.11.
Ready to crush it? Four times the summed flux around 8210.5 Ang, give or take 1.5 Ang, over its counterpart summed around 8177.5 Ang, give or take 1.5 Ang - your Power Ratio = 4.09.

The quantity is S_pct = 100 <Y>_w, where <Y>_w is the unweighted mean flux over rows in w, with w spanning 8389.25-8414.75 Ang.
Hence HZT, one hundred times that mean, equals 481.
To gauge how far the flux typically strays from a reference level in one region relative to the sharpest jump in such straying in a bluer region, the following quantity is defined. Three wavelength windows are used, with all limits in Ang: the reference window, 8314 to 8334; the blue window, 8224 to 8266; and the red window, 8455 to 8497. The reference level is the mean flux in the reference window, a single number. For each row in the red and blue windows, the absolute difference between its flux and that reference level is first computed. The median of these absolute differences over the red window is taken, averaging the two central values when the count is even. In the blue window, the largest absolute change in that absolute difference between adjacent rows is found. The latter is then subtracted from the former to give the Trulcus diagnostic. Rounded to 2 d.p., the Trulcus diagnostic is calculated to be -0.34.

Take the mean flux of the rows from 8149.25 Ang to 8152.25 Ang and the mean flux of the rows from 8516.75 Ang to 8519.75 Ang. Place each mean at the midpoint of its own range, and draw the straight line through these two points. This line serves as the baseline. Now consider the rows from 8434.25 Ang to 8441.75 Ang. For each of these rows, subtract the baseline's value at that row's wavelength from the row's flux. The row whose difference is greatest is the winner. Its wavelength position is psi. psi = 8441.0 Ang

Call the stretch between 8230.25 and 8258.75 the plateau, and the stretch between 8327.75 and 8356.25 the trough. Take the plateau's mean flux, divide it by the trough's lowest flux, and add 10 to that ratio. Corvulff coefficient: 11.1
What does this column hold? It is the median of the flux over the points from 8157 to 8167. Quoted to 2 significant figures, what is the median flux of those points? 5.0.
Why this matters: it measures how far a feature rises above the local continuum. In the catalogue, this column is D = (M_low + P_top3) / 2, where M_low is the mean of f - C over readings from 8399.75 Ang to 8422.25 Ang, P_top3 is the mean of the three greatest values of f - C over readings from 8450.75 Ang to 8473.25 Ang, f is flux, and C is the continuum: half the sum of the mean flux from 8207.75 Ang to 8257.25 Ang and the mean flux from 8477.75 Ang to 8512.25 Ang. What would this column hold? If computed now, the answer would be 0.20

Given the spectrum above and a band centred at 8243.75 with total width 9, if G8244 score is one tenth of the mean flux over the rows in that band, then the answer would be 0.480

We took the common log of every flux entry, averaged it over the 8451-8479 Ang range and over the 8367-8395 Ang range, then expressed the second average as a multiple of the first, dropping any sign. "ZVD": 1.013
